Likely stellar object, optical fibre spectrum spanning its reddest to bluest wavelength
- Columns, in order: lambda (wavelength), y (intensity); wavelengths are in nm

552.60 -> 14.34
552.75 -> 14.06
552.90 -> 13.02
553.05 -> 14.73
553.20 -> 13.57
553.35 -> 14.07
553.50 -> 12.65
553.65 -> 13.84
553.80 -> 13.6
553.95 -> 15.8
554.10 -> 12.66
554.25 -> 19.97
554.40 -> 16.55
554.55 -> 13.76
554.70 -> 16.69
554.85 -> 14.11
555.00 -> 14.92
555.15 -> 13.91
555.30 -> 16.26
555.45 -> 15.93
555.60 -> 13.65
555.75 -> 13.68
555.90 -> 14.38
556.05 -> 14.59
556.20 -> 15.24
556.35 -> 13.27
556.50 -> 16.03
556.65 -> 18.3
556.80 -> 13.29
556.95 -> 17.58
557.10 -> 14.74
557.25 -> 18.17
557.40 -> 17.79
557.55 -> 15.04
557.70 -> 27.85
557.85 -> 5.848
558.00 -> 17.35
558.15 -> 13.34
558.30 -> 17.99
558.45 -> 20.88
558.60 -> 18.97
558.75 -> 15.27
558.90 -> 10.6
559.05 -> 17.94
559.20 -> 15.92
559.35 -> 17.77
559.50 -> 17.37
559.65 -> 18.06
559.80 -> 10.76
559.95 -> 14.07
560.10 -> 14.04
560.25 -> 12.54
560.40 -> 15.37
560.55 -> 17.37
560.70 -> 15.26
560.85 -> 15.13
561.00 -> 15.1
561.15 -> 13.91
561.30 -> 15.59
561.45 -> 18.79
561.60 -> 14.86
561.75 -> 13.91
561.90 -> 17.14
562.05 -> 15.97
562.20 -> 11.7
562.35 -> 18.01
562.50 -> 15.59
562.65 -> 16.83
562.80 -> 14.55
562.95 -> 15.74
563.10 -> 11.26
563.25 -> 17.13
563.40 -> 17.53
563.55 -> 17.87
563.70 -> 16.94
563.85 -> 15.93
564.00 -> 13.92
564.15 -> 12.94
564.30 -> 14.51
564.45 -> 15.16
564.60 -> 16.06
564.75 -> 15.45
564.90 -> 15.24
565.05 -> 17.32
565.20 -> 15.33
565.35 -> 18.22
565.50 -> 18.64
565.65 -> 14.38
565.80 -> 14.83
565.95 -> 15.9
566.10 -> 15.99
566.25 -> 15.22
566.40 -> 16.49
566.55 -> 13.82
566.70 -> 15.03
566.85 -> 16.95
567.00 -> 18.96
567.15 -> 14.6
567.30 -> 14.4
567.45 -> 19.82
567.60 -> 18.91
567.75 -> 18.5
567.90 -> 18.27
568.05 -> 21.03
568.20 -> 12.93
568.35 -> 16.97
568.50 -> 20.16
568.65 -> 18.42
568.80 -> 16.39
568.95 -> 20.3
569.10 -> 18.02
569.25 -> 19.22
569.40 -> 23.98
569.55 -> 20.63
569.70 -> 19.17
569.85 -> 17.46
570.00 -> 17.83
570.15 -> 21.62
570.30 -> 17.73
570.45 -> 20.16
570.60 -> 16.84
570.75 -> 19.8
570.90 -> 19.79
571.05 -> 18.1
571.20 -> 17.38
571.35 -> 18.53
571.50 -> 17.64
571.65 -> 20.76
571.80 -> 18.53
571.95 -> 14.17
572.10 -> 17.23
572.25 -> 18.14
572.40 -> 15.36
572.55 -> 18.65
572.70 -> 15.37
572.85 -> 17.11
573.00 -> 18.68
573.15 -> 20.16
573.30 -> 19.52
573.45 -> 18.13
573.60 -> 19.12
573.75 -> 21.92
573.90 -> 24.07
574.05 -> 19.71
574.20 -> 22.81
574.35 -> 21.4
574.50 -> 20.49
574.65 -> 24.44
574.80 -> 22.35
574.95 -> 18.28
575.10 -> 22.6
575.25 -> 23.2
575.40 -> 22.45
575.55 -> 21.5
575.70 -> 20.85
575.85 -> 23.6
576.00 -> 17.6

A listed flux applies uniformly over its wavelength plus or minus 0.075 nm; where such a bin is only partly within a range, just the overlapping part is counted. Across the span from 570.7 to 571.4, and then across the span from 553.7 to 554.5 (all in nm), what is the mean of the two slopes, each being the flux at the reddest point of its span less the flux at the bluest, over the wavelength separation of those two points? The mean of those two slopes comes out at 1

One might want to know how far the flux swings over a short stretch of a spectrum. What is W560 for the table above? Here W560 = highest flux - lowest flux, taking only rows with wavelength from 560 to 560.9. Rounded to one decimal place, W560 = 4.8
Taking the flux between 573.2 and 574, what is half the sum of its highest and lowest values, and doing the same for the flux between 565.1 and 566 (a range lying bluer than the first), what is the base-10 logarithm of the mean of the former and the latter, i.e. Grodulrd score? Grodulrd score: 1.27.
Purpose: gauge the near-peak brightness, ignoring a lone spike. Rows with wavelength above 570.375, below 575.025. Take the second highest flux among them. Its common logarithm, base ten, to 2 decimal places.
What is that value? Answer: 1.38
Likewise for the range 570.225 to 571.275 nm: 1.30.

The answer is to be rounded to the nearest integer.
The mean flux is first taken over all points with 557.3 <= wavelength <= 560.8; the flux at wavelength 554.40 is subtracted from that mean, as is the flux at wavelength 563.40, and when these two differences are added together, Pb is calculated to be -2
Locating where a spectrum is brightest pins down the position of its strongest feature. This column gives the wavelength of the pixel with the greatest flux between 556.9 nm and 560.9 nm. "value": 557.70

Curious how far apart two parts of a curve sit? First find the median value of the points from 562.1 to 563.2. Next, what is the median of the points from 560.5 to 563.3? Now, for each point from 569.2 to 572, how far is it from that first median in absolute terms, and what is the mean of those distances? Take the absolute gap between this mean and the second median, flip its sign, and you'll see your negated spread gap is -12.1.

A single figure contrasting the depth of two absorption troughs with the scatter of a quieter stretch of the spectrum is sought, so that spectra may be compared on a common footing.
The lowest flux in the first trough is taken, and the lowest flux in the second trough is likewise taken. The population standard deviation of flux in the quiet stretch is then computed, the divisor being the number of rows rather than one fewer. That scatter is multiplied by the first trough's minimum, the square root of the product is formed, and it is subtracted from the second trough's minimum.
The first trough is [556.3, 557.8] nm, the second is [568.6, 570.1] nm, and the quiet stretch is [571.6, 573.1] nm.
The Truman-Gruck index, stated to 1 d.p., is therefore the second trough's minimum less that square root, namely 11.4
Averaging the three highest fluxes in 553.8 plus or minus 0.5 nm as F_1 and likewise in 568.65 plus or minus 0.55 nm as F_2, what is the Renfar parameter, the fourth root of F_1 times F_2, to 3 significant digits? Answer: 4.25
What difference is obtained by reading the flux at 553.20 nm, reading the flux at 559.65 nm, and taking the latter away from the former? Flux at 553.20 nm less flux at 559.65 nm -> -4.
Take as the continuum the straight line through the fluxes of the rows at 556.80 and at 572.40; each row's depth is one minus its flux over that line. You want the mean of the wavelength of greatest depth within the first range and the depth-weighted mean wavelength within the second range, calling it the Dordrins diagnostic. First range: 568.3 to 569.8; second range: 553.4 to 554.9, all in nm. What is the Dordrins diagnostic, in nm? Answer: 561.56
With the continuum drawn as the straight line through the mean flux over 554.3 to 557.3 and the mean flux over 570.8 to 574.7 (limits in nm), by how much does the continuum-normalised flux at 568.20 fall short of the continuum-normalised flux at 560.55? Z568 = 0.35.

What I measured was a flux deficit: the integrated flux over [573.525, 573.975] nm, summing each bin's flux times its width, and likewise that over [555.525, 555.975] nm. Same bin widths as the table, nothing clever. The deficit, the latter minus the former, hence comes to -3.5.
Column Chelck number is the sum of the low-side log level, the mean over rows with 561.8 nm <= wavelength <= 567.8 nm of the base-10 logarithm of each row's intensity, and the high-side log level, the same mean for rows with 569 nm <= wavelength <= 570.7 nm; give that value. 2.48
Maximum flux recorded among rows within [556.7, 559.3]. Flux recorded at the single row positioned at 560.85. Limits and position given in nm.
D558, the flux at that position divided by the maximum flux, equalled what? 0.54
